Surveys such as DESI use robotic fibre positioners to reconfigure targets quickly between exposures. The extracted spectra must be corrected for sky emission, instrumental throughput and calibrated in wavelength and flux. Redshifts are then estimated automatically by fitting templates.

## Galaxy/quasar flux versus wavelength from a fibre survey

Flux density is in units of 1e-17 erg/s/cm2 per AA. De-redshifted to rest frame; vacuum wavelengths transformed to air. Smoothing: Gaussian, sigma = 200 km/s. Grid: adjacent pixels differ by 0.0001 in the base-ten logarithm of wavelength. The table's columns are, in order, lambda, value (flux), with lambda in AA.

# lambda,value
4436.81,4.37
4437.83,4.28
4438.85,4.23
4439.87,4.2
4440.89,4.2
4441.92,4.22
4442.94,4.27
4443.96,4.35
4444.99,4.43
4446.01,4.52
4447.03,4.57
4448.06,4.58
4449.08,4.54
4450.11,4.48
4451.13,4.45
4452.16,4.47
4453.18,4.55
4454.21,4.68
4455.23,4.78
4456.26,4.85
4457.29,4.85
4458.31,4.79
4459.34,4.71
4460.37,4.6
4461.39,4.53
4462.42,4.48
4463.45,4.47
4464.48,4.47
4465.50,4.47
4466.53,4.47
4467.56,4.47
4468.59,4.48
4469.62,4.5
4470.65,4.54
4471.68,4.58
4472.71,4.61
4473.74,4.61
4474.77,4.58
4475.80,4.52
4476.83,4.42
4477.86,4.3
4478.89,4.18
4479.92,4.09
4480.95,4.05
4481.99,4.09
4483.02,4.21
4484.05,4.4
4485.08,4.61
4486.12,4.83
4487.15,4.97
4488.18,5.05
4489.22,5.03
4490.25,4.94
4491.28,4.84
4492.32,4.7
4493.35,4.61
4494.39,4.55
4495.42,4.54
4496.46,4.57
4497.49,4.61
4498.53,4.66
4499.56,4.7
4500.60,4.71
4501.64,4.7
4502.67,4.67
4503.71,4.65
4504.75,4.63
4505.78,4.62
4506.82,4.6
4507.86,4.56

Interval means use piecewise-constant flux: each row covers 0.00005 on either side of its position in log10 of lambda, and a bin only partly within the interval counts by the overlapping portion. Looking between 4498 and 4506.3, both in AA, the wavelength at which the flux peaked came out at 4500.60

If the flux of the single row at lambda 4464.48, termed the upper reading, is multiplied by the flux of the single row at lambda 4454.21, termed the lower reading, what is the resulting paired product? 20.9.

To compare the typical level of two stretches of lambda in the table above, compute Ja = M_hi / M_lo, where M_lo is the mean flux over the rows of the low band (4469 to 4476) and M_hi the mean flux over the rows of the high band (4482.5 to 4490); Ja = 1.04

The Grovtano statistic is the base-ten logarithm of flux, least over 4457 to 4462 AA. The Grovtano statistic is 0.656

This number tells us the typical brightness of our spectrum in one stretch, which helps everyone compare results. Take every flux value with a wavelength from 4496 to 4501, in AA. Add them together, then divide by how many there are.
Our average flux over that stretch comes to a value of 4.65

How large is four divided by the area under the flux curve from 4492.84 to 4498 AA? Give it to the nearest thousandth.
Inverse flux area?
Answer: 0.169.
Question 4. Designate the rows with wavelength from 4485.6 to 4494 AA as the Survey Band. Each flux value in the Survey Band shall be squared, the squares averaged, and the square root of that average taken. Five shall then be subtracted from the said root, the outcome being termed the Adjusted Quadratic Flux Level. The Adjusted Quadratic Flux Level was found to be -0.13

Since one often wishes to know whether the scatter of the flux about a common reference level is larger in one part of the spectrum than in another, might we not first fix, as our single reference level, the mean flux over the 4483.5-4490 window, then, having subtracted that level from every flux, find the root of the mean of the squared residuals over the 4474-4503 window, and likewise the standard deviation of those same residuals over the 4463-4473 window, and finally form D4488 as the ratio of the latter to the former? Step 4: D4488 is 0.14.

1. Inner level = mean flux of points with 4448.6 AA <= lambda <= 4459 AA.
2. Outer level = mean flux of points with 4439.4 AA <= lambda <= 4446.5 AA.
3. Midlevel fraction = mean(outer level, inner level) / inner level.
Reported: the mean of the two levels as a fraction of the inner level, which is 0.96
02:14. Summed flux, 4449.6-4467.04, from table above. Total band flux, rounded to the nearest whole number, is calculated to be 78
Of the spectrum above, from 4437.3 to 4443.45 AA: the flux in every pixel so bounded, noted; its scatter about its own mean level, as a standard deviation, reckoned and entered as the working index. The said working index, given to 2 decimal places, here 0.03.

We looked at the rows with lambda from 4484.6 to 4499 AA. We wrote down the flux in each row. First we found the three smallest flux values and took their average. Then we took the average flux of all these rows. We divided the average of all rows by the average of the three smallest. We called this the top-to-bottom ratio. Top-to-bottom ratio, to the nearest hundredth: 1.04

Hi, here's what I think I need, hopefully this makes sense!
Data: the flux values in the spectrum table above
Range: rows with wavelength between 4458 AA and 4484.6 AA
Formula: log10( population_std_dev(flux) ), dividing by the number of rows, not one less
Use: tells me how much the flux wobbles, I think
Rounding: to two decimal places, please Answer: -0.73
